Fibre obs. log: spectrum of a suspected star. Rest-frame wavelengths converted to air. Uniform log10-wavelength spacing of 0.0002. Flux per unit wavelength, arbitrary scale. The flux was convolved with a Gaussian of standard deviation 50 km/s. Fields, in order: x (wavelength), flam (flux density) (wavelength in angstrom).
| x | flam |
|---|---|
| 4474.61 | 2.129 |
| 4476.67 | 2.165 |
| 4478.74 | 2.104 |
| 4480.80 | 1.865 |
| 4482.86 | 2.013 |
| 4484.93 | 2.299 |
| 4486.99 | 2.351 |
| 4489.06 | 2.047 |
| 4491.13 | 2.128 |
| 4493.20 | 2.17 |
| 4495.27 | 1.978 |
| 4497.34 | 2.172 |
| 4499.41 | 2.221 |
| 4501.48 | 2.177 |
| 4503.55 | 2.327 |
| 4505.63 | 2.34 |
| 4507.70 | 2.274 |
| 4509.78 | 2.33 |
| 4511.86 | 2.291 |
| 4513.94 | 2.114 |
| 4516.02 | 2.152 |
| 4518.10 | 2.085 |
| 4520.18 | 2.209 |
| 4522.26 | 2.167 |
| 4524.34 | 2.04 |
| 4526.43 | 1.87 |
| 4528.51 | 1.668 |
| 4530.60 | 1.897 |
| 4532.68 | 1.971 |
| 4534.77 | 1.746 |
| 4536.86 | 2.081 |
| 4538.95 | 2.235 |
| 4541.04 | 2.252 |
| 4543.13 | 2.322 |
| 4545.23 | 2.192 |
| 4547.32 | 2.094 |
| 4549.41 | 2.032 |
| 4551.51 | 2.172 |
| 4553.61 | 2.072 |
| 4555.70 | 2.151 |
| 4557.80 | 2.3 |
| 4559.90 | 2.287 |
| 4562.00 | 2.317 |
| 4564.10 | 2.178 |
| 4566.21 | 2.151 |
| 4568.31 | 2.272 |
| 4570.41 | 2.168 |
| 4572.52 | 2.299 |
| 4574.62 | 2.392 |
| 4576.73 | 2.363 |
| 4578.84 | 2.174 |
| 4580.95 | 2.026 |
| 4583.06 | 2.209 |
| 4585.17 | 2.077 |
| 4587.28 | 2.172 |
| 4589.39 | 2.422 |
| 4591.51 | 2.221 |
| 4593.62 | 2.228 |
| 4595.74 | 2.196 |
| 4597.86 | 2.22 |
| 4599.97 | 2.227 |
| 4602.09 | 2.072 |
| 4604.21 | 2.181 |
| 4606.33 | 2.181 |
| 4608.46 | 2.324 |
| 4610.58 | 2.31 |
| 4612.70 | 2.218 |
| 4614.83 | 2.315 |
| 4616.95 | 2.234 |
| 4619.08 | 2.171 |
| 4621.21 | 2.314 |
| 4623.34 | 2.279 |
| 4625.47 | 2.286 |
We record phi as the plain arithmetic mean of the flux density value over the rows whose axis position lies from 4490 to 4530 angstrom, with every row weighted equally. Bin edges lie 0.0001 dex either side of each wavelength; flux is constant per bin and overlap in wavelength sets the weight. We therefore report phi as 2.14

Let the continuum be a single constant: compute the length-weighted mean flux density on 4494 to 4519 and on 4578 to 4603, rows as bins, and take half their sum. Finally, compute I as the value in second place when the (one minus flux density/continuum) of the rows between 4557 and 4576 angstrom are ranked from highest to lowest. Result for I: 0.013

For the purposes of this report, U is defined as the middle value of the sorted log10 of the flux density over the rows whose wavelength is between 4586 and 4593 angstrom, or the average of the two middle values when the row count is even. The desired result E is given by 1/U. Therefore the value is 2.89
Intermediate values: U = 0.347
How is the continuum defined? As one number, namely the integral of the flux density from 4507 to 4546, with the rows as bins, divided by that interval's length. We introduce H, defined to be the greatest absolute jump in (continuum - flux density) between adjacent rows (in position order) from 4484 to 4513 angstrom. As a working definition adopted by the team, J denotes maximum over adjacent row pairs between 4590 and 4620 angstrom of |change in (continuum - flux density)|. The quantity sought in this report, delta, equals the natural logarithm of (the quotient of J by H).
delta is -0.67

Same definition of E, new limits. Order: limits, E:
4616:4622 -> 2.86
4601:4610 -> 2.95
